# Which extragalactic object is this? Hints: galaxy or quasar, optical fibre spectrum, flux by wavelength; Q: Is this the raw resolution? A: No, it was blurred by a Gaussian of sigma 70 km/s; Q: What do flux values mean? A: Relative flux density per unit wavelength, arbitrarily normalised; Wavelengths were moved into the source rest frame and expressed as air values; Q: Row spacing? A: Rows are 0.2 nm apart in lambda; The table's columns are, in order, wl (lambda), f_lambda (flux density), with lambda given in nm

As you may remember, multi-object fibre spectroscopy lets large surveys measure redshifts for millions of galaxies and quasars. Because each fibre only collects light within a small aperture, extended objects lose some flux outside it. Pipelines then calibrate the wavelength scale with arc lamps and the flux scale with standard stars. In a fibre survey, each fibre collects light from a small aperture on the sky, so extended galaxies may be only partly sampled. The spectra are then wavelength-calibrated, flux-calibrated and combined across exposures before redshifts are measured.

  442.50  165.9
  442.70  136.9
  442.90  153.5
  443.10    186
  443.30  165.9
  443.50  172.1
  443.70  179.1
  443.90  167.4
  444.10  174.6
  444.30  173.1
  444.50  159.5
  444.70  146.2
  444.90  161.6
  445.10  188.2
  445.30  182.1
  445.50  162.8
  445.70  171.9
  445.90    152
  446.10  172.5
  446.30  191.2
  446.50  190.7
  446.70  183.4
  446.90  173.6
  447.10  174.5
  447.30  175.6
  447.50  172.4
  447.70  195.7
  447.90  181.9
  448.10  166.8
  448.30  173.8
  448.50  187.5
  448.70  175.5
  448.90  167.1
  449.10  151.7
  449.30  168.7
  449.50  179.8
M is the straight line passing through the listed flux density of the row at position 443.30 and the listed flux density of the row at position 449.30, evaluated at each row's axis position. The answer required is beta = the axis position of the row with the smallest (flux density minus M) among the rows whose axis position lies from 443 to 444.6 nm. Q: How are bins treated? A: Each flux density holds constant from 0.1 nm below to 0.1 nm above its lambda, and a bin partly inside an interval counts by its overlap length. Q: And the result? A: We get 444.50 nm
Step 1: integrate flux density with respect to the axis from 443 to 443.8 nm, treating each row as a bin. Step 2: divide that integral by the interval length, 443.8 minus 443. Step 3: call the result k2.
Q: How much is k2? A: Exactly 176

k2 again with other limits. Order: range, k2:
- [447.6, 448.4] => 180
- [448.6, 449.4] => 166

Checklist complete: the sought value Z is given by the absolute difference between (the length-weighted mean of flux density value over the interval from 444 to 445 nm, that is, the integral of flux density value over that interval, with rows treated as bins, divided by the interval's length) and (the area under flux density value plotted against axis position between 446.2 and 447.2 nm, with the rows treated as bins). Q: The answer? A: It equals 20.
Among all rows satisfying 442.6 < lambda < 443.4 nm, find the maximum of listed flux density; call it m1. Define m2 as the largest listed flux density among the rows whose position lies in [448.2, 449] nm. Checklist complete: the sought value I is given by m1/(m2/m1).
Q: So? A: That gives 185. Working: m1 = 186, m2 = 187.5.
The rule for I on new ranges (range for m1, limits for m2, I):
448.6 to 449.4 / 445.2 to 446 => 169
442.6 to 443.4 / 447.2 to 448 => 177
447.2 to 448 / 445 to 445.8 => 203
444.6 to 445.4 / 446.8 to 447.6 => 202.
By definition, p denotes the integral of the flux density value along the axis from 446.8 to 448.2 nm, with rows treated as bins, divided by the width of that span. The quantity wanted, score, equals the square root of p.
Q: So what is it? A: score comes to 13.31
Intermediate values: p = 177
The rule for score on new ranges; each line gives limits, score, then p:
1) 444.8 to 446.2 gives 13.04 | 170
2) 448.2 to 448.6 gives 13.44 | 181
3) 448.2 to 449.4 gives 13.07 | 171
